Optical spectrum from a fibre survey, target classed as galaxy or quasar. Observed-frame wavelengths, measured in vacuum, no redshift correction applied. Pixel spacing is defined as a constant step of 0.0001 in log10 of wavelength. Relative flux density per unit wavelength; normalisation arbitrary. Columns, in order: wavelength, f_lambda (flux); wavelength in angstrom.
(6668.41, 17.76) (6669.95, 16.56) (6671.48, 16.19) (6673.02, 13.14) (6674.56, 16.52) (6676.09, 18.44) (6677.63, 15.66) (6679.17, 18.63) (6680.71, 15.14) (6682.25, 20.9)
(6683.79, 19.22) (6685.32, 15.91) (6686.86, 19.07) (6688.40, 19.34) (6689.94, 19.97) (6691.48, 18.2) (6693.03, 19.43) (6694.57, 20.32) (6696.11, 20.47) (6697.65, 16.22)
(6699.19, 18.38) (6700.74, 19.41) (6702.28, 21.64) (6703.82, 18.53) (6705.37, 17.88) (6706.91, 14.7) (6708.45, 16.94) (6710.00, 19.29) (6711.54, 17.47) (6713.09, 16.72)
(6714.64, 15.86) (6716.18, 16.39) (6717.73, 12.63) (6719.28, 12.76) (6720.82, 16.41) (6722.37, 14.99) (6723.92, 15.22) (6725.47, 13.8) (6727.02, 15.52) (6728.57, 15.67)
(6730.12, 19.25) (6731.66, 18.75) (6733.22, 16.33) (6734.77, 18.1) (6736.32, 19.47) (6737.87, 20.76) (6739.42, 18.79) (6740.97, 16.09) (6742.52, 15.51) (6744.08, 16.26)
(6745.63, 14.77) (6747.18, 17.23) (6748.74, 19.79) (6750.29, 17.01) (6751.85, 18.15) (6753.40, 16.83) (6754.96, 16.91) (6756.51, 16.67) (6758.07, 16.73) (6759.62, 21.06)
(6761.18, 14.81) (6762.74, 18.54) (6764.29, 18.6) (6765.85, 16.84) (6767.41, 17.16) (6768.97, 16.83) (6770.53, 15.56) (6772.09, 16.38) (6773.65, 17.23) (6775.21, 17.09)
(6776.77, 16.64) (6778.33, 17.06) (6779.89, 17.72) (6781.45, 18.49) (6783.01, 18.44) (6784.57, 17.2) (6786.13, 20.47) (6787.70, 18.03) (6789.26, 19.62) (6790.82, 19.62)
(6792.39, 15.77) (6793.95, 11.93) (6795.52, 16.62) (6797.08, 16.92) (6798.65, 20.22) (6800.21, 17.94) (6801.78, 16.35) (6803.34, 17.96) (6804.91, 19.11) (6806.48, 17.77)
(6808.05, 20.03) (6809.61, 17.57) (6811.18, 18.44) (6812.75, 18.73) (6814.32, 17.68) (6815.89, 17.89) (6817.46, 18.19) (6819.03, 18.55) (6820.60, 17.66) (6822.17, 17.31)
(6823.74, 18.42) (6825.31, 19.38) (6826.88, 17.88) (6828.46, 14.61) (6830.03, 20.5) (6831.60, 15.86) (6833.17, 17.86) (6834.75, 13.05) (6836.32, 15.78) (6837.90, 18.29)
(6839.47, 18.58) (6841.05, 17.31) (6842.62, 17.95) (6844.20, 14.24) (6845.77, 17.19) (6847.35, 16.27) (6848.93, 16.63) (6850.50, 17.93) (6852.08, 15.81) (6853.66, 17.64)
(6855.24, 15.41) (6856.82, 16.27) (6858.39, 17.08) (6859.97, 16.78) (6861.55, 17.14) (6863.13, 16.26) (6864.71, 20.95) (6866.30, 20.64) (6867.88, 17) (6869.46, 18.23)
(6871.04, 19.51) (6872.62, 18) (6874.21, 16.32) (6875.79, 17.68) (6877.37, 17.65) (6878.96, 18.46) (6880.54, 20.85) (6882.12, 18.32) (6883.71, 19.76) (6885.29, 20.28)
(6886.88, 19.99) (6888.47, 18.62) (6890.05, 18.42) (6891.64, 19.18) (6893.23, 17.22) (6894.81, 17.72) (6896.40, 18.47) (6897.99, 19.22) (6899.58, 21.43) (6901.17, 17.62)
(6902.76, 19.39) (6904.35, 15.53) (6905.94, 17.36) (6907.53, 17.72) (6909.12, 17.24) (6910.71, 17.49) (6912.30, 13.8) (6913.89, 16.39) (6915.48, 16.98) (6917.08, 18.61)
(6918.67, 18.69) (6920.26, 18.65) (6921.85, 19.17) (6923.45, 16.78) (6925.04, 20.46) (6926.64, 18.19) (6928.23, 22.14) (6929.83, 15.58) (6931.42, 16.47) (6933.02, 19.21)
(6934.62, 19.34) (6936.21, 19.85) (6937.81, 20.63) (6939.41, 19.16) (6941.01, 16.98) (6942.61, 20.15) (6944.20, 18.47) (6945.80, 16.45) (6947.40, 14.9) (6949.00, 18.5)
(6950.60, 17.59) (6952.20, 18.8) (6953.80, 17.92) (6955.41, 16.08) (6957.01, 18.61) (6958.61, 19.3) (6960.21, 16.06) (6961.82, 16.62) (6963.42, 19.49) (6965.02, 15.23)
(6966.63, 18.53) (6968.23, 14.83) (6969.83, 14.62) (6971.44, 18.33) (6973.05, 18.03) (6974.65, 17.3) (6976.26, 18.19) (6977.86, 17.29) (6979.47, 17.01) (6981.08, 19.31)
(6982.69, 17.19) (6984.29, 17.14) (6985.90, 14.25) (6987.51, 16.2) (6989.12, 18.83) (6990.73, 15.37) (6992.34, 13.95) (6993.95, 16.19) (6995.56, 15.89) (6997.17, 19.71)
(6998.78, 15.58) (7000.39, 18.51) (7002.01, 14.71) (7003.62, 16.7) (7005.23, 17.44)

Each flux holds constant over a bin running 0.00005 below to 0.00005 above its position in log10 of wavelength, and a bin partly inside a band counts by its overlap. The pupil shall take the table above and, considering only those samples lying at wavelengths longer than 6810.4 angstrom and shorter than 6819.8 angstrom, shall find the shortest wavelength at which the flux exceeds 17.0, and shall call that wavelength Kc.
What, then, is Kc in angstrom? 6811.18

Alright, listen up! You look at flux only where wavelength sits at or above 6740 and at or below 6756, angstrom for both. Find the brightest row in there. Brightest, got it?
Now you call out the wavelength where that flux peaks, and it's 6748.74 angstrom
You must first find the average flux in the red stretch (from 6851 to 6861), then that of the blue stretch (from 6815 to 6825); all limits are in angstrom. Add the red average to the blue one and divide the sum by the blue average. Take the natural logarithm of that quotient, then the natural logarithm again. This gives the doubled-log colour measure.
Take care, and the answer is -0.43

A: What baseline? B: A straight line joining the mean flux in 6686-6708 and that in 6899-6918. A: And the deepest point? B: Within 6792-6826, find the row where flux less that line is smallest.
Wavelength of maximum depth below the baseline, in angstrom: 6793.95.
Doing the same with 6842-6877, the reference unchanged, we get 6844.20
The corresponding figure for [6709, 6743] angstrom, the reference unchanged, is 6717.73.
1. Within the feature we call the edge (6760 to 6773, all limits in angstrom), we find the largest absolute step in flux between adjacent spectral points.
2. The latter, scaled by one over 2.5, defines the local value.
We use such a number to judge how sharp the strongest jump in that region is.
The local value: 1.49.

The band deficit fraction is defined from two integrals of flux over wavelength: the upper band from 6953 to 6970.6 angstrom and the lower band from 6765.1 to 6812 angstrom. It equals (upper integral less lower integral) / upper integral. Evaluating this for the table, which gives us -1.7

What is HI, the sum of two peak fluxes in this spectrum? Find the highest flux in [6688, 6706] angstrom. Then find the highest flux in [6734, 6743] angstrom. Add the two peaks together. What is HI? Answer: 42.4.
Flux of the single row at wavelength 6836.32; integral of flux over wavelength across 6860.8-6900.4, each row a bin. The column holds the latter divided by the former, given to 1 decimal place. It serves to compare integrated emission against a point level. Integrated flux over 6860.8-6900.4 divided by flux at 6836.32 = 46.9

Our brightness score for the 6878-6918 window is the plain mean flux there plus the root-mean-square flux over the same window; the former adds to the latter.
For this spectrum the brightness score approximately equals 36.6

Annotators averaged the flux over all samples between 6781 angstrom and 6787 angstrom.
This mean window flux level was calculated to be 18.6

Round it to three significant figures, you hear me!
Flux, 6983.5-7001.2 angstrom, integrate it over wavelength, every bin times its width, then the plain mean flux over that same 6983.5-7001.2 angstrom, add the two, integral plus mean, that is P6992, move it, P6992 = 309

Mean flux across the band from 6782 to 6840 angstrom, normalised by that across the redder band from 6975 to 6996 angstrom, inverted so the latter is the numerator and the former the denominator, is 0.94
